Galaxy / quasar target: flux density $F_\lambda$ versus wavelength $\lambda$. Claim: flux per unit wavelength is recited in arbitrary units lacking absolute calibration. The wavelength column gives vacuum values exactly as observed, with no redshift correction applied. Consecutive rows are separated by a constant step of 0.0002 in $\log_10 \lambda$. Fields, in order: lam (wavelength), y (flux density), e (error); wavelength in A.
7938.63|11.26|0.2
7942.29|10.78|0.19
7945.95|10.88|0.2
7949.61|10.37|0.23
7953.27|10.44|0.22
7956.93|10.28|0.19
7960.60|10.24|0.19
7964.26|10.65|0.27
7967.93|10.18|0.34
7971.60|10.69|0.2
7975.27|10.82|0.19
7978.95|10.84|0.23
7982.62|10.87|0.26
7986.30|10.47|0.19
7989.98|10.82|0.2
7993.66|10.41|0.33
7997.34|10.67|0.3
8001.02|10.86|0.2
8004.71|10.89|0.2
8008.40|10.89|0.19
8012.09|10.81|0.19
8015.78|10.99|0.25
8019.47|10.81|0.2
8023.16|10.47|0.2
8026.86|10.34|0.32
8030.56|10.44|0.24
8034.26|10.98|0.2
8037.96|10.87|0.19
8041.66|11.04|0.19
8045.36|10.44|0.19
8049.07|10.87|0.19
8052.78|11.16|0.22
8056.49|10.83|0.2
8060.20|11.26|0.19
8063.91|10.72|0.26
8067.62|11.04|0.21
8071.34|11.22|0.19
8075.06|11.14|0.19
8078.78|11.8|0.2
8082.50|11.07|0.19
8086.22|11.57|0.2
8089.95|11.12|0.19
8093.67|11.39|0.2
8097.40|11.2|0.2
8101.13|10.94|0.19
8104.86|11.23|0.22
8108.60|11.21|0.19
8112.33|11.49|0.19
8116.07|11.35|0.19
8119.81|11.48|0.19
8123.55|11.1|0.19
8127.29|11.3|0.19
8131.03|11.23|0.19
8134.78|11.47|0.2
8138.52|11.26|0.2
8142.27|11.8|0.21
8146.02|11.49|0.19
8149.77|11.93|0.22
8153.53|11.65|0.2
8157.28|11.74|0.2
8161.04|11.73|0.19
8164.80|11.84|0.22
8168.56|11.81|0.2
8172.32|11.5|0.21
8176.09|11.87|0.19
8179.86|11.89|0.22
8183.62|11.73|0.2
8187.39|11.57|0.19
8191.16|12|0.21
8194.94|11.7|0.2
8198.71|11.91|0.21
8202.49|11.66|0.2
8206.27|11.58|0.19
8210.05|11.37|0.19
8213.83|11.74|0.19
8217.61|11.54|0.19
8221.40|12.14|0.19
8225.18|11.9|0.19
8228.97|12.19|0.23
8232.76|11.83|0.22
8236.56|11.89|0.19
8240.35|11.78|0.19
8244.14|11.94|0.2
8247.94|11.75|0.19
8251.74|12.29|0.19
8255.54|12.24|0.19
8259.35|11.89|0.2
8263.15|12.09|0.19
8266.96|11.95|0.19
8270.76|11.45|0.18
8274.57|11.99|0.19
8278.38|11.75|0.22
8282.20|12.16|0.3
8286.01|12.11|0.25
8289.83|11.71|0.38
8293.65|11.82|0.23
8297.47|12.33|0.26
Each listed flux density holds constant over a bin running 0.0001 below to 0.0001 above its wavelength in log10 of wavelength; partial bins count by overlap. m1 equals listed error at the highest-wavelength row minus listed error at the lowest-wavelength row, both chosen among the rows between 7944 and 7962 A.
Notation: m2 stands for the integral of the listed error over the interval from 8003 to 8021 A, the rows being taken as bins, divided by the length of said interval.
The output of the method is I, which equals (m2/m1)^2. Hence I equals 425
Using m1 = -0.010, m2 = 0.206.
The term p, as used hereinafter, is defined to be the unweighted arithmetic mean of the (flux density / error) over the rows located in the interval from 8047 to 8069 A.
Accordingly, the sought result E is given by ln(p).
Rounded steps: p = 52.5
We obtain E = 3.96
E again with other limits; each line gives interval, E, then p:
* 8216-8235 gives 4.07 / 58.8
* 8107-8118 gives 4.09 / 59.7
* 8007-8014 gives 4.04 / 57.1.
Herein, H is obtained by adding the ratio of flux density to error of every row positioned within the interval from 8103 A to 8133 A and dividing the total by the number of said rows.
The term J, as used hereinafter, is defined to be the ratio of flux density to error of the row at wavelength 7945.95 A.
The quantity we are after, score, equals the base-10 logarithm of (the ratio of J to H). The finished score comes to -0.03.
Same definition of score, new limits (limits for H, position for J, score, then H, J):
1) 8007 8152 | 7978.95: -0.07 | 55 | 47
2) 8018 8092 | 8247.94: 0.06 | 54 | 62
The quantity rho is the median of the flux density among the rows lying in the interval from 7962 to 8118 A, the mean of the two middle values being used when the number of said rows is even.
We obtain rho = 10.9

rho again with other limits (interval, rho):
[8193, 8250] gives 11.8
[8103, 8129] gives 11.3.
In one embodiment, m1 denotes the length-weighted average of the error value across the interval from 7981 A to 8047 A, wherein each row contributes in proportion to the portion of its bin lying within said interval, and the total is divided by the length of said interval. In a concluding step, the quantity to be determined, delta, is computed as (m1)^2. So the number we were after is 0.0504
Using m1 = 0.224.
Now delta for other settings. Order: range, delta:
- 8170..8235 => 0.0404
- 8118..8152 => 0.0391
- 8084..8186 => 0.0397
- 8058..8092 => 0.0409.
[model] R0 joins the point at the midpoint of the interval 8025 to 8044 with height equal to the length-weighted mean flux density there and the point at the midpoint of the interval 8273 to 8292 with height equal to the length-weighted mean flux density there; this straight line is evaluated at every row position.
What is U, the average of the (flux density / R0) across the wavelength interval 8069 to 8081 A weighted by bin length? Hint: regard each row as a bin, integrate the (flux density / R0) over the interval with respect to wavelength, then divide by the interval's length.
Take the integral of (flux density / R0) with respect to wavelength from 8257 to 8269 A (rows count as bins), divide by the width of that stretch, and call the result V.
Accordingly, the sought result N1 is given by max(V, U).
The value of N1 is 1.04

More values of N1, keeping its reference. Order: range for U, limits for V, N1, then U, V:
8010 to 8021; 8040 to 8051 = 1.02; 1.02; 1.00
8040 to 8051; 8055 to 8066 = 1.01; 1.00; 1.01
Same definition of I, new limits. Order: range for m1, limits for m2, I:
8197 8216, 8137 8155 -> 104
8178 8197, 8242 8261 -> 94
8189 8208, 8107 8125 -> 90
